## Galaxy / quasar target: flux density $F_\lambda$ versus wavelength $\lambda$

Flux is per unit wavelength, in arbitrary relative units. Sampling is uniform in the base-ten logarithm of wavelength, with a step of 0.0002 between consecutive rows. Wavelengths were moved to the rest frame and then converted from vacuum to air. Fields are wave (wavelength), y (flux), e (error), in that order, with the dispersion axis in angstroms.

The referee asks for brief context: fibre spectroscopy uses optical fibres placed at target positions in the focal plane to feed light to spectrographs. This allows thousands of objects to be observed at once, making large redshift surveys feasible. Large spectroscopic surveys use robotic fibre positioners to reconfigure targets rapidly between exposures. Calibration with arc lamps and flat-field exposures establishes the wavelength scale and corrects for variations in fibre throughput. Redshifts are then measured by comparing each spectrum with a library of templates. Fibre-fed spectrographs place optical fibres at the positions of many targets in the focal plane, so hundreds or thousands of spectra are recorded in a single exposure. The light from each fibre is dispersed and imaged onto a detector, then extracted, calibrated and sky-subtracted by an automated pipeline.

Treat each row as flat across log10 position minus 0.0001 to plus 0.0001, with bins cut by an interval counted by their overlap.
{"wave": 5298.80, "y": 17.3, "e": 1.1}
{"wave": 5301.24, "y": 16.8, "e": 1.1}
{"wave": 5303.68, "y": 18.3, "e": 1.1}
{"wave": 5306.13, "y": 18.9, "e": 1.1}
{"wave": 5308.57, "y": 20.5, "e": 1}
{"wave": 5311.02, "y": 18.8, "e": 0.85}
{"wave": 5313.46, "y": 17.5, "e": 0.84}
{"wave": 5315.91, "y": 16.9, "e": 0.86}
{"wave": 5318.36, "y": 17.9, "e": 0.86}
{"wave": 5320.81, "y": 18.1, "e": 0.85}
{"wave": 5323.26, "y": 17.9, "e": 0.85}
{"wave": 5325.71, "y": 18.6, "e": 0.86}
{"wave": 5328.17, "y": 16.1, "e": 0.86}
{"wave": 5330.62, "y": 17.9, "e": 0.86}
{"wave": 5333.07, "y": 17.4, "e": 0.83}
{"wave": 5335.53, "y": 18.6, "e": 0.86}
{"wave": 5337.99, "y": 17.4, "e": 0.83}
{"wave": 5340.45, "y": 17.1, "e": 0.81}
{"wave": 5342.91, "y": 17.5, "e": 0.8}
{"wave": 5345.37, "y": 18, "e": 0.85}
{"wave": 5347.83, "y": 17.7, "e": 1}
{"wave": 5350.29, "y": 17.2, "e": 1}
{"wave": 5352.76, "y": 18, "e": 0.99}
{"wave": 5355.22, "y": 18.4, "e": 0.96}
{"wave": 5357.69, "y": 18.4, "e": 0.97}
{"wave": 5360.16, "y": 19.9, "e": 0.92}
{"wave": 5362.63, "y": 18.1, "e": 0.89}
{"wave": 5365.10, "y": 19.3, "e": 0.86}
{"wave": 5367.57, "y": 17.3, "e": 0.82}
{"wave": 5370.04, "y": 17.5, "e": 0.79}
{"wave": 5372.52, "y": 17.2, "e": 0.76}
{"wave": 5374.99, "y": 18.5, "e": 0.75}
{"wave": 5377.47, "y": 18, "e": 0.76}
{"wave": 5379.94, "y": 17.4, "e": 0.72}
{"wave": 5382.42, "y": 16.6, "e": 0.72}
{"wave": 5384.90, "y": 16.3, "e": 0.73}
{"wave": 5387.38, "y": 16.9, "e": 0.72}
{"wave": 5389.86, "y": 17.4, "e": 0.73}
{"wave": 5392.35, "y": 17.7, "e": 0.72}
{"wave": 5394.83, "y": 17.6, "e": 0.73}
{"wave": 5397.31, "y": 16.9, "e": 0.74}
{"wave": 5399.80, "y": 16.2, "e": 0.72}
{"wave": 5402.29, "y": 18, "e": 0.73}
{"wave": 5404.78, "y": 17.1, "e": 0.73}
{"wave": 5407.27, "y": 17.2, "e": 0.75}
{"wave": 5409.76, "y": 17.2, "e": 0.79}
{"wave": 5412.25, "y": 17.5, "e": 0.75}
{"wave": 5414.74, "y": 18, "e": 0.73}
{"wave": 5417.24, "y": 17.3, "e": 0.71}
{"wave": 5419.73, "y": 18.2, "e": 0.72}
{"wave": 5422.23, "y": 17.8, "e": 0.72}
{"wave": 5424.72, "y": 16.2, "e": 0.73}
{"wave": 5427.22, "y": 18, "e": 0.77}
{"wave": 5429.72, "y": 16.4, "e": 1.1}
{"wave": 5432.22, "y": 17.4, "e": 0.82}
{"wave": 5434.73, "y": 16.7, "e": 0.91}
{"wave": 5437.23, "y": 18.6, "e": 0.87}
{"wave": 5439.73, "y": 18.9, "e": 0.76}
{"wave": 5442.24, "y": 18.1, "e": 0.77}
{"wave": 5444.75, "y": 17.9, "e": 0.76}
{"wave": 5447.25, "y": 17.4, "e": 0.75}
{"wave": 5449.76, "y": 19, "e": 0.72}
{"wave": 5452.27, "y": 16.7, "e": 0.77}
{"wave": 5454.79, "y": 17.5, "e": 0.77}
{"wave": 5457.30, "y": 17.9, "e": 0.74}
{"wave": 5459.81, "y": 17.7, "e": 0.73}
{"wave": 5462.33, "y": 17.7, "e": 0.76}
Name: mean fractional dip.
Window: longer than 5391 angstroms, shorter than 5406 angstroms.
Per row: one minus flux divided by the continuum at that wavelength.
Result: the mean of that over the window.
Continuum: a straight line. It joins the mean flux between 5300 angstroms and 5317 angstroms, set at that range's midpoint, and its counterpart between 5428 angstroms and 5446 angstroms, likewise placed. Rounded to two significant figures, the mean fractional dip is 0.035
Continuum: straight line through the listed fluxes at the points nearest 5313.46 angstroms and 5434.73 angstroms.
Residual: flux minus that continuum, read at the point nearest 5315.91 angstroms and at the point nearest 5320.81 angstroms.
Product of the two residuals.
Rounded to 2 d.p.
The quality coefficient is -0.38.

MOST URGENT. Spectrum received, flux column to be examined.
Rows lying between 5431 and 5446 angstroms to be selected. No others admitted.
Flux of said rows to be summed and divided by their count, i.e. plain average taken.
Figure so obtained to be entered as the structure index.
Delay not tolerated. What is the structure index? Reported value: 17.93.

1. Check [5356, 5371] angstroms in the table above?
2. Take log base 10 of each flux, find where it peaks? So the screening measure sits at 5360.16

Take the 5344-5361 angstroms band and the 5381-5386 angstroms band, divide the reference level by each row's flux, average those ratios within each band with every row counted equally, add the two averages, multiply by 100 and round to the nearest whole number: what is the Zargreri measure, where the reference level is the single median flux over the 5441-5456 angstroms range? 205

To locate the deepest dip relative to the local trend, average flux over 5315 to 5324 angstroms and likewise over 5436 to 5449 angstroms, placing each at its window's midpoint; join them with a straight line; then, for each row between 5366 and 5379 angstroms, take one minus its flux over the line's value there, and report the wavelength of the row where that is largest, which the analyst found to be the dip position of 5372.52 angstroms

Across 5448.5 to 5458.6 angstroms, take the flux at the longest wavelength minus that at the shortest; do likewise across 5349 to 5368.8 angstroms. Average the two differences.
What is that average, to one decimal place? -0.5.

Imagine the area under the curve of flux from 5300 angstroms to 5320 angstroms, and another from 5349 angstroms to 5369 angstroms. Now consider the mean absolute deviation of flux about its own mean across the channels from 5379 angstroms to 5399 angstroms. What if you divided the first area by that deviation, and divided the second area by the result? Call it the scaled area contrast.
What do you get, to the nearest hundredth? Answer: 0.43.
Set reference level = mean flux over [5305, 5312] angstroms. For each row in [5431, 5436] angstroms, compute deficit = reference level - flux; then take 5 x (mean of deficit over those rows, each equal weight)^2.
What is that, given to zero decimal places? 28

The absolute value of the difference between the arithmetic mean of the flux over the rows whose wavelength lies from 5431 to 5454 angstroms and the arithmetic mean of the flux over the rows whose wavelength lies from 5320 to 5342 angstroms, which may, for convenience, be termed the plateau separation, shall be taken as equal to 0.18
